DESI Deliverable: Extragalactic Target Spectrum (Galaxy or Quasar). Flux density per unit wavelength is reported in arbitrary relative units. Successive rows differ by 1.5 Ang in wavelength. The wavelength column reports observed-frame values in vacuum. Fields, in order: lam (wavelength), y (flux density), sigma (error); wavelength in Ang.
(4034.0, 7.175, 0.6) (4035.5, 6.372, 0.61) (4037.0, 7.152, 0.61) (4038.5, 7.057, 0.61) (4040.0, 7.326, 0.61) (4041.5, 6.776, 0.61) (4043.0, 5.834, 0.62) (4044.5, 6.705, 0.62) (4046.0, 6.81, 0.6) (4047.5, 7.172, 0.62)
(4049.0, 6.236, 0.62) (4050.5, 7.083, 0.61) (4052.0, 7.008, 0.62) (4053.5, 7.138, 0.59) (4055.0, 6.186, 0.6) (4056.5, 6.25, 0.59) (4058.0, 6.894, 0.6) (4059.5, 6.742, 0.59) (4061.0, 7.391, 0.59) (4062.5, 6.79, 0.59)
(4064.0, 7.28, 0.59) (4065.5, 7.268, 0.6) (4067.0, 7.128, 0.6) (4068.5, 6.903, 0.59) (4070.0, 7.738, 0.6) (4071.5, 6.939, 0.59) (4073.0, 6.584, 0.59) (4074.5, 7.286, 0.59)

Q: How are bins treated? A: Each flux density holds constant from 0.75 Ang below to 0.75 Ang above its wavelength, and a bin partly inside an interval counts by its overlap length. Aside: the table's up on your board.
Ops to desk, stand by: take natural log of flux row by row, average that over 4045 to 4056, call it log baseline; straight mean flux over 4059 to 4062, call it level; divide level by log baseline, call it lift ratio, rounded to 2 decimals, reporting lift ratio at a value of 3.69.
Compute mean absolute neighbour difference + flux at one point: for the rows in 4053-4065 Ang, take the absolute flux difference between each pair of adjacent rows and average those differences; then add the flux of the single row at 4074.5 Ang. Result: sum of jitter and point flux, 7.79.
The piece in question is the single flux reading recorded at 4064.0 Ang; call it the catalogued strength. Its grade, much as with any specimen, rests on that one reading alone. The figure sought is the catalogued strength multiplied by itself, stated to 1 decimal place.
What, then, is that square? 53.0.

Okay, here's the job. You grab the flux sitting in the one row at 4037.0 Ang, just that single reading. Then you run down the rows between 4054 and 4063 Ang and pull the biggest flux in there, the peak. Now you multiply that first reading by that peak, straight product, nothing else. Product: 52.9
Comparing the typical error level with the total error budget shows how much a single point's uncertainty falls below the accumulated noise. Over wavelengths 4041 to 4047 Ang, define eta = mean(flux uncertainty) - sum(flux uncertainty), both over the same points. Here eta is -1.84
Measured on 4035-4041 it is -1.83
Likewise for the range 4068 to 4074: -1.78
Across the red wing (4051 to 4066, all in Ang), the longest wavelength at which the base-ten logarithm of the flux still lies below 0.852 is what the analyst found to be 4062.5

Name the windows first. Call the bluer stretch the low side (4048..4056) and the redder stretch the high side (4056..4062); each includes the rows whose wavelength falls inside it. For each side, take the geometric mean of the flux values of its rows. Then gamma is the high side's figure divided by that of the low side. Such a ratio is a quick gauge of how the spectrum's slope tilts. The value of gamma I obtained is 1.01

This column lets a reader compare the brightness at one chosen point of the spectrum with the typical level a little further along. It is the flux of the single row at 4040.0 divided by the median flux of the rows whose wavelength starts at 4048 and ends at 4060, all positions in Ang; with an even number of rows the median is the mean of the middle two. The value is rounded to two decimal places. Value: 1.07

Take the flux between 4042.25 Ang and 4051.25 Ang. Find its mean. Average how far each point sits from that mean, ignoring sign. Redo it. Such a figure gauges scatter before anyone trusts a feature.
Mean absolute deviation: 0.40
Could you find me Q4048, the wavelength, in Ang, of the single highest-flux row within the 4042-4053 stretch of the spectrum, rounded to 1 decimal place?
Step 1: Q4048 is 4047.5 Ang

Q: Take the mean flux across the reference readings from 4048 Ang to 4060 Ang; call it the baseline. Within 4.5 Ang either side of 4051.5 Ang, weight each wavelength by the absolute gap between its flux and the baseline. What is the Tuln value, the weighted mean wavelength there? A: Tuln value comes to 4051.3 Ang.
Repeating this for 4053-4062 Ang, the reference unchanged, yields 4057.1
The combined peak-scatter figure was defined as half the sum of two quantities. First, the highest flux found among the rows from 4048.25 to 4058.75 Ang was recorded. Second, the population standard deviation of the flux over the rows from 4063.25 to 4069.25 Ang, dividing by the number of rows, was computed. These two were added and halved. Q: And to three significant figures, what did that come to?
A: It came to 3.64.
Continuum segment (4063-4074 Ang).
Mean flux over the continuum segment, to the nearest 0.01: 7.12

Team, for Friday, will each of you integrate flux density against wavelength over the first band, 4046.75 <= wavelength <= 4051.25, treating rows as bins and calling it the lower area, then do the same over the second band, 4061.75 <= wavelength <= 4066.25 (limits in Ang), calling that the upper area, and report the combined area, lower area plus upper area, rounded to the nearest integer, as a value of 63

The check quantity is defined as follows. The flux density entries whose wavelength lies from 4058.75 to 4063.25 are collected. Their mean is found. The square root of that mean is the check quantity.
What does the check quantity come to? 2.64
